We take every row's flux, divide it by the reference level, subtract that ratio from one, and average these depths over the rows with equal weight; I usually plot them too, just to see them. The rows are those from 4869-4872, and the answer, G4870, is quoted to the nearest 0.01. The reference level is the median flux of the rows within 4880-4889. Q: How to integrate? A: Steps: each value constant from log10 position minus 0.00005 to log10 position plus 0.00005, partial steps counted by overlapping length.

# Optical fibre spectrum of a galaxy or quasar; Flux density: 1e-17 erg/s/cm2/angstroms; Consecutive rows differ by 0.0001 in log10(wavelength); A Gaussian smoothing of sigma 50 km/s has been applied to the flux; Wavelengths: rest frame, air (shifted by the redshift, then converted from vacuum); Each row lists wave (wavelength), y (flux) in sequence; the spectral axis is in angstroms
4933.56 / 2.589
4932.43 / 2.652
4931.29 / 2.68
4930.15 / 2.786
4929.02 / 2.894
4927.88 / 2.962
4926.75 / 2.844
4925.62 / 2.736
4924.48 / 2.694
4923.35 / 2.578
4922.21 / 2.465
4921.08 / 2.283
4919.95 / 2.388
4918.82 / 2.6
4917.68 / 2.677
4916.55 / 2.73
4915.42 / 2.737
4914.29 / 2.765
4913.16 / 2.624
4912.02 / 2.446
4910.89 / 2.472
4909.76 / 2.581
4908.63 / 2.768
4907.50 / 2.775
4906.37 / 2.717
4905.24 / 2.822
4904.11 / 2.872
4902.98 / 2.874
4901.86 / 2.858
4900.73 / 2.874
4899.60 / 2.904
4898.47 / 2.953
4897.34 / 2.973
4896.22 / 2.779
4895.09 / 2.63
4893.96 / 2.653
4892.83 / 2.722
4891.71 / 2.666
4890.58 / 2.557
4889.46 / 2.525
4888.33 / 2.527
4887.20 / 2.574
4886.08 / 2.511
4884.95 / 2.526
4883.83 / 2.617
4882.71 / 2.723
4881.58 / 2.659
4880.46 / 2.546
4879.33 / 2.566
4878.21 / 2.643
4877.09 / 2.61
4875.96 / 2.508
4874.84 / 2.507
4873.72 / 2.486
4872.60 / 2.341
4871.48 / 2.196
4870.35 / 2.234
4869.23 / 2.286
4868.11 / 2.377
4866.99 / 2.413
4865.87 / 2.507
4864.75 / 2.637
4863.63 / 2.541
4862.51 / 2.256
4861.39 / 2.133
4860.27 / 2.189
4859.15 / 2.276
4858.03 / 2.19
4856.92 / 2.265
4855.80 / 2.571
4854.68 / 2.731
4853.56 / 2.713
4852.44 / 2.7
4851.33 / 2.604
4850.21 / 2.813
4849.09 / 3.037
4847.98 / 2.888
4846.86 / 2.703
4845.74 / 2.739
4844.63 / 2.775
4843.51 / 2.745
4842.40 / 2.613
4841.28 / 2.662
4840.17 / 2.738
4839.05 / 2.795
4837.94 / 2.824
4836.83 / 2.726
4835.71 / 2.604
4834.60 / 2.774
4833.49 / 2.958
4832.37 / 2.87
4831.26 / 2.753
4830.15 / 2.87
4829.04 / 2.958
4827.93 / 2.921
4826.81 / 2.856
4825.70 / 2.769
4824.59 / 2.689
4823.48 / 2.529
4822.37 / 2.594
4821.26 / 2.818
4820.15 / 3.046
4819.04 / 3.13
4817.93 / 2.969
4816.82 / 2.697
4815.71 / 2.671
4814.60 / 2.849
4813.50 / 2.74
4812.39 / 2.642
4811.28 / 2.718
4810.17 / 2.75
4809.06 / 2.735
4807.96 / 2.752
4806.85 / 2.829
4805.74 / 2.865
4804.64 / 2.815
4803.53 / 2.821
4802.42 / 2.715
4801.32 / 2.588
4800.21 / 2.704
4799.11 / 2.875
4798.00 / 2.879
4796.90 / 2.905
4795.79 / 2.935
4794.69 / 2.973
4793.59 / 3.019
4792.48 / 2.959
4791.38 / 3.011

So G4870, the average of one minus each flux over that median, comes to 0.13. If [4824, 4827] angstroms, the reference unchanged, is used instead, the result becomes -0.08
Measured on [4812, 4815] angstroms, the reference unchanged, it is -0.07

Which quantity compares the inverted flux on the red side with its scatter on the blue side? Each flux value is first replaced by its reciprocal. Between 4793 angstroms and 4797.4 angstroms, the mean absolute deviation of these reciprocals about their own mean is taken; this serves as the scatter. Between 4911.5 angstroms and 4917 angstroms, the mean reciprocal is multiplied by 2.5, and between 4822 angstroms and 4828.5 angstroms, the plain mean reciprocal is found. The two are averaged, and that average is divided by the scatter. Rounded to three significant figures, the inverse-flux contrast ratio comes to 151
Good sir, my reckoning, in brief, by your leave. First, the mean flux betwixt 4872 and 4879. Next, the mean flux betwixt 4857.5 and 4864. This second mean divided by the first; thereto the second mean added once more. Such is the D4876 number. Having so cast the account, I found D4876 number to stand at 3.2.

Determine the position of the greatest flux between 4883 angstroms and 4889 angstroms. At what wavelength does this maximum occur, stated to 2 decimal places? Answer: 4883.83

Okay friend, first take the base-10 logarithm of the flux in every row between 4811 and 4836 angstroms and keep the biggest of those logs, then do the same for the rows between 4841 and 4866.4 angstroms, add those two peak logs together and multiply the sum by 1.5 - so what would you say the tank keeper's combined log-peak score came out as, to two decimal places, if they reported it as 1.47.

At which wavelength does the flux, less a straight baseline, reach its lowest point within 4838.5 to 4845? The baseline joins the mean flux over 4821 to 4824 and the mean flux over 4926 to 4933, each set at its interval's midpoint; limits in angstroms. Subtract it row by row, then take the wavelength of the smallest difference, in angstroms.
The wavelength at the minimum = 4842.40 angstroms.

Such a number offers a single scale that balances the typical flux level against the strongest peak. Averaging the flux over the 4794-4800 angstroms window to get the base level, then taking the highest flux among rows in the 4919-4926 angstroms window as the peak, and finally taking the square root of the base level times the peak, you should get 2.82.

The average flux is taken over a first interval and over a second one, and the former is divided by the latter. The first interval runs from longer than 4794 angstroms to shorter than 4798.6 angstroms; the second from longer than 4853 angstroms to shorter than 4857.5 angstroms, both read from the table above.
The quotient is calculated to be 1.14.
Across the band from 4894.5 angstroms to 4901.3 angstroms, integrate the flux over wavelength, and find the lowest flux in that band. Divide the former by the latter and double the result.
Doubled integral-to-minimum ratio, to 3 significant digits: 14.7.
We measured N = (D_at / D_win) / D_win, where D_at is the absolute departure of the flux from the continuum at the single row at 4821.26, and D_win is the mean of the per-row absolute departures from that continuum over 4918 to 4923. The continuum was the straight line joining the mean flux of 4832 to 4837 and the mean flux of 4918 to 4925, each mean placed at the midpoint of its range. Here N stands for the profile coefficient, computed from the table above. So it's 1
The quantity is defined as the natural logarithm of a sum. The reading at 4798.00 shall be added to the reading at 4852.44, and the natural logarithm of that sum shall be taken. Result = 1.72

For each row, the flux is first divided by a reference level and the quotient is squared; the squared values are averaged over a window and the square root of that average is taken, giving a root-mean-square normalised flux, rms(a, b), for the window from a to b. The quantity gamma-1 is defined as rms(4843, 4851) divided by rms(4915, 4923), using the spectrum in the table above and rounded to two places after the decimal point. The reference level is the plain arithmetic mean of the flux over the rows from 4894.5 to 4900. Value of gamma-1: 1.10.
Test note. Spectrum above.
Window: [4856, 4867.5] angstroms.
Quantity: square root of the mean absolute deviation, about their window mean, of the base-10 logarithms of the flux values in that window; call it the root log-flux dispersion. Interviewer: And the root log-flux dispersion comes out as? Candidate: 0.16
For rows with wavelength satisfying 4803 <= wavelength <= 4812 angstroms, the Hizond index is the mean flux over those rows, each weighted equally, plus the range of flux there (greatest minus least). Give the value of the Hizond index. 2.93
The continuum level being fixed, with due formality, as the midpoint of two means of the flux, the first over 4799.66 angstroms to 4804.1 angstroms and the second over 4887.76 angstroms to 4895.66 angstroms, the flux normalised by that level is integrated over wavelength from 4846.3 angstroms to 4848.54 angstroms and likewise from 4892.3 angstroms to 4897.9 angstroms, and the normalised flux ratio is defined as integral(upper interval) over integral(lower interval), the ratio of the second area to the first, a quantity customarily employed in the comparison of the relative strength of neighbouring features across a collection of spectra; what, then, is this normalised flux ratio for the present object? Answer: 2.5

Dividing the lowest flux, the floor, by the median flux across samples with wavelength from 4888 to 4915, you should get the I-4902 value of 0.892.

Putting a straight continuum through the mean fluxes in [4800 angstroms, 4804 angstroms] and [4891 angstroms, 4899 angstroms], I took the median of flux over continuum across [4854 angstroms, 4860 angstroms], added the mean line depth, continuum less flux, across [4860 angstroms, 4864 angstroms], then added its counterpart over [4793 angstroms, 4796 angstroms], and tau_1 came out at 1.02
